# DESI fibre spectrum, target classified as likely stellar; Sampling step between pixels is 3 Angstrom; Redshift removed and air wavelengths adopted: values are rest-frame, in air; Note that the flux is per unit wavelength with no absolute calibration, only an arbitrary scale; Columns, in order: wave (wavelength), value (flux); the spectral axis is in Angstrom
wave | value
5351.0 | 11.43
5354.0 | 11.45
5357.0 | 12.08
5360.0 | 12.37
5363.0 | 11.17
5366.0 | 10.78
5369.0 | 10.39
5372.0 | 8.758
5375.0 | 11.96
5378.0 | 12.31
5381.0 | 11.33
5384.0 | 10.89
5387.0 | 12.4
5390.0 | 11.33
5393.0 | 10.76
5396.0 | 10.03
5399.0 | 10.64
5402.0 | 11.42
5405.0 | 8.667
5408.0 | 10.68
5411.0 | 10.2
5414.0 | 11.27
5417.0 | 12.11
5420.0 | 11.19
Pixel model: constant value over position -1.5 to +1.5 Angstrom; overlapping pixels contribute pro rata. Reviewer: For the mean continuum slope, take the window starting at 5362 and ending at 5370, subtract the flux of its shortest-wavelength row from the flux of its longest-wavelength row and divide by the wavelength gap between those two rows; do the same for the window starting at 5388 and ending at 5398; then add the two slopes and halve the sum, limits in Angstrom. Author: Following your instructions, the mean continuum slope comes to -0.2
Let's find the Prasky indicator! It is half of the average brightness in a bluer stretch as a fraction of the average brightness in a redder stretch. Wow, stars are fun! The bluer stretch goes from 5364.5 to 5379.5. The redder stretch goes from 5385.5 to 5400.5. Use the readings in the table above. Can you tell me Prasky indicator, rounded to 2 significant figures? 0.49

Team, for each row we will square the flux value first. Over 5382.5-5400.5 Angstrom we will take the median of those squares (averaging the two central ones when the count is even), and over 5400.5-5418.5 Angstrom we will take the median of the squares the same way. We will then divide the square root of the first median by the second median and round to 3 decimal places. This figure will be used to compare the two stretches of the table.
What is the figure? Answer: 0.090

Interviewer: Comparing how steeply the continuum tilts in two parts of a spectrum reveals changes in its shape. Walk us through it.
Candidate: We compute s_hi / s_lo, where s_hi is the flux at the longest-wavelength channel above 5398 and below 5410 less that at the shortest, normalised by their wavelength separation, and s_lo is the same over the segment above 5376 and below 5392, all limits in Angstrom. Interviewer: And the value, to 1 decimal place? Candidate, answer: -0.1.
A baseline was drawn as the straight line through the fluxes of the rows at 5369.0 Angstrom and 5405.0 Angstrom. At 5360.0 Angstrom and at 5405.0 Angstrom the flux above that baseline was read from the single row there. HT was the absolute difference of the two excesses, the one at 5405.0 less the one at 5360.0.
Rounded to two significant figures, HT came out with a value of 1.5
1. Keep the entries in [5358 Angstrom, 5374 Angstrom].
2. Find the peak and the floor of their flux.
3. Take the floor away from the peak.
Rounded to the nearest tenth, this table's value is 3.6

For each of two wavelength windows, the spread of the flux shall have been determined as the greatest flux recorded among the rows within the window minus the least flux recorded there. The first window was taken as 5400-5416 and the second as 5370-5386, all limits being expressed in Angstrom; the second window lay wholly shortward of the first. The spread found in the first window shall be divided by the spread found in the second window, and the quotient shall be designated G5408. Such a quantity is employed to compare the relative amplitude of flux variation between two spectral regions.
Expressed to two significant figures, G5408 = 0.78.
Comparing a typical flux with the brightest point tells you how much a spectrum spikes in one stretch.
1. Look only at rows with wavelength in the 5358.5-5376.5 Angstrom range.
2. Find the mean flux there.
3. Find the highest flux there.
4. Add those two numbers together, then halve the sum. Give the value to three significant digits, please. 11.6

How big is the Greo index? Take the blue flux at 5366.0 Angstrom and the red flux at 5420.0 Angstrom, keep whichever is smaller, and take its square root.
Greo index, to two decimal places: 3.28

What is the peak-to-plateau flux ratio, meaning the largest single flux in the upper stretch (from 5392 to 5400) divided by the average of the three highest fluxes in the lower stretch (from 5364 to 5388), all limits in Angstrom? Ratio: 0.88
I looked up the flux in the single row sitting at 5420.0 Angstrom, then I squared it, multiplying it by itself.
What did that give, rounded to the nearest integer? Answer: 125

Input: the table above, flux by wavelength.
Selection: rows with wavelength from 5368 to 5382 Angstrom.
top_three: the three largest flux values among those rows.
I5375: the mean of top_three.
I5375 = 11.9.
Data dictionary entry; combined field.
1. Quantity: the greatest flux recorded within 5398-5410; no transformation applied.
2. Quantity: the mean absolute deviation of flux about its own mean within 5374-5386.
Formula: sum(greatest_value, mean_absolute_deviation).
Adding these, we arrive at 11.9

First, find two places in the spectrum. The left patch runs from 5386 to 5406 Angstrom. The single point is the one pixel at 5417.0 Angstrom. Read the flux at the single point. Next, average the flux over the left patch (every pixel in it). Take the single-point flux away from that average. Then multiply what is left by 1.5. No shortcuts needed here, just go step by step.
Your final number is -2.0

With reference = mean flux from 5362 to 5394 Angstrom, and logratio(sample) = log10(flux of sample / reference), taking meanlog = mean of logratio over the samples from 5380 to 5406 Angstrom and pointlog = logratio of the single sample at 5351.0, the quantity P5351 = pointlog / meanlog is -1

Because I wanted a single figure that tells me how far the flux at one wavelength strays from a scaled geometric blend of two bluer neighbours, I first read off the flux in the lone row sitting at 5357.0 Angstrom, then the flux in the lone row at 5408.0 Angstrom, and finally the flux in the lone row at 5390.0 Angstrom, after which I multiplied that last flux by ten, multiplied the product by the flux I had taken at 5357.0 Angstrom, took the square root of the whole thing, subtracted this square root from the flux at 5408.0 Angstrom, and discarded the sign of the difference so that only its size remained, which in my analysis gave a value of 26.3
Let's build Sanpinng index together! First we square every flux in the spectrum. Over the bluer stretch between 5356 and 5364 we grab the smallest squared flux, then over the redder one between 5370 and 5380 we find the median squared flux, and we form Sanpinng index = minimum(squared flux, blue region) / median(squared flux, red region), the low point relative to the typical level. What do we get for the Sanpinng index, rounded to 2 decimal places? 0.87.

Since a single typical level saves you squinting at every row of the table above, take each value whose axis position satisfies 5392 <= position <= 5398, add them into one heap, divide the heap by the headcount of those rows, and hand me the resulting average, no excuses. 10.4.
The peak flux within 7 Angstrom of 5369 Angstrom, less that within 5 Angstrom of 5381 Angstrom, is -0.35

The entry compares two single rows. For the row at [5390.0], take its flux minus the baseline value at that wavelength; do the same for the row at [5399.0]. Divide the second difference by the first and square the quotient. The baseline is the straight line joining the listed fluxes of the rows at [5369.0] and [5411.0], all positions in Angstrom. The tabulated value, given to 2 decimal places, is 0.14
